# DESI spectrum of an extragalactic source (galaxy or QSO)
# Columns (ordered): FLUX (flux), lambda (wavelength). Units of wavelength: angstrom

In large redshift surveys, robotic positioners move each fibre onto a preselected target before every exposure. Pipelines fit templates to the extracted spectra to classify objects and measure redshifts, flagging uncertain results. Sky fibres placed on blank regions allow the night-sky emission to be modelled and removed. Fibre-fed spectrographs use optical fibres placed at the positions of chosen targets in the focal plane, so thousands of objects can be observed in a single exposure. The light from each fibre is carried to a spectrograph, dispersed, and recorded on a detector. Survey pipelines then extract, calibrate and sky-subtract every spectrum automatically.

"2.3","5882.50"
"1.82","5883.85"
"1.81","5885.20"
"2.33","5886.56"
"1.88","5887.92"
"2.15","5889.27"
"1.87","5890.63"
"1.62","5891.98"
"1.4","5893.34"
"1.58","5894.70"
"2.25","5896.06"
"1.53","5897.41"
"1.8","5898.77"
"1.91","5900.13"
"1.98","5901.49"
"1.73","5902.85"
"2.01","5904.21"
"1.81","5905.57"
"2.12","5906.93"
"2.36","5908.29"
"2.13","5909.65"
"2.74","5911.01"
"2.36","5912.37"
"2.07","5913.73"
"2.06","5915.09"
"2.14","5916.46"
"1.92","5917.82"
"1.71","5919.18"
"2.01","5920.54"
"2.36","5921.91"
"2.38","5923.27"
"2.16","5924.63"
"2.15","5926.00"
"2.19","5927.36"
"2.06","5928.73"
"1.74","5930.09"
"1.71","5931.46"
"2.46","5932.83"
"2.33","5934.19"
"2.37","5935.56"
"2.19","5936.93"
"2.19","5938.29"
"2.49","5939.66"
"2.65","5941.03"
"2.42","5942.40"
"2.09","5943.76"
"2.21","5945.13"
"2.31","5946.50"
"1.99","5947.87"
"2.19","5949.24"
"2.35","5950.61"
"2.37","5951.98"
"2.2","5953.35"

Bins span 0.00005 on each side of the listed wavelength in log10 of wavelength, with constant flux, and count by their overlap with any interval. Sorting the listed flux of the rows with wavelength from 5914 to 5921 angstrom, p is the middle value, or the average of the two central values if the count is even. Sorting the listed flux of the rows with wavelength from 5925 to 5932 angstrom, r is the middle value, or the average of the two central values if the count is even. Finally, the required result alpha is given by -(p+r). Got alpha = -4.07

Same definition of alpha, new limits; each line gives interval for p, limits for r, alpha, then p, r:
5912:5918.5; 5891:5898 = -3.65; 2.07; 1.58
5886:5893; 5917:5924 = -3.89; 1.88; 2.01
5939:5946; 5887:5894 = -4.29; 2.42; 1.87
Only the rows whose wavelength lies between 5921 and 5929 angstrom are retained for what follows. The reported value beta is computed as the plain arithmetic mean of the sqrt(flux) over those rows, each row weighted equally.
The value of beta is 1.49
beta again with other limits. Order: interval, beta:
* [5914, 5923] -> 1.42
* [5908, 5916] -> 1.51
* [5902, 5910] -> 1.42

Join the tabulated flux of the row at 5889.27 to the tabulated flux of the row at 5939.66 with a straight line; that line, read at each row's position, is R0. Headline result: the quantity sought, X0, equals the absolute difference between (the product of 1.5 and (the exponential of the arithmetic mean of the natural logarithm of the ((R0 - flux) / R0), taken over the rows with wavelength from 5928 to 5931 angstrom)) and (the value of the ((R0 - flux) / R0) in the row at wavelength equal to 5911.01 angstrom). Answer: 0.50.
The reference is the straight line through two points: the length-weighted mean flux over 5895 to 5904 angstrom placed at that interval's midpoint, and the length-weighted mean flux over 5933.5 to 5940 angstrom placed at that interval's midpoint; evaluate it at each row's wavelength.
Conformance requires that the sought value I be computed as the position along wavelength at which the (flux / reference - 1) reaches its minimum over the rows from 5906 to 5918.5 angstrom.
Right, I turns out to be 5917.82 angstrom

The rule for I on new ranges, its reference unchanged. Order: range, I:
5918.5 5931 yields 5930.09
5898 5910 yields 5902.85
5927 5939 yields 5931.46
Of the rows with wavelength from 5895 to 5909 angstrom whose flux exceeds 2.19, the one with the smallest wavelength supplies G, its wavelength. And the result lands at 5896.06 angstrom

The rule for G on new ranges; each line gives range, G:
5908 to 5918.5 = 5908.29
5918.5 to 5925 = 5921.91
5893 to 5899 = 5896.06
